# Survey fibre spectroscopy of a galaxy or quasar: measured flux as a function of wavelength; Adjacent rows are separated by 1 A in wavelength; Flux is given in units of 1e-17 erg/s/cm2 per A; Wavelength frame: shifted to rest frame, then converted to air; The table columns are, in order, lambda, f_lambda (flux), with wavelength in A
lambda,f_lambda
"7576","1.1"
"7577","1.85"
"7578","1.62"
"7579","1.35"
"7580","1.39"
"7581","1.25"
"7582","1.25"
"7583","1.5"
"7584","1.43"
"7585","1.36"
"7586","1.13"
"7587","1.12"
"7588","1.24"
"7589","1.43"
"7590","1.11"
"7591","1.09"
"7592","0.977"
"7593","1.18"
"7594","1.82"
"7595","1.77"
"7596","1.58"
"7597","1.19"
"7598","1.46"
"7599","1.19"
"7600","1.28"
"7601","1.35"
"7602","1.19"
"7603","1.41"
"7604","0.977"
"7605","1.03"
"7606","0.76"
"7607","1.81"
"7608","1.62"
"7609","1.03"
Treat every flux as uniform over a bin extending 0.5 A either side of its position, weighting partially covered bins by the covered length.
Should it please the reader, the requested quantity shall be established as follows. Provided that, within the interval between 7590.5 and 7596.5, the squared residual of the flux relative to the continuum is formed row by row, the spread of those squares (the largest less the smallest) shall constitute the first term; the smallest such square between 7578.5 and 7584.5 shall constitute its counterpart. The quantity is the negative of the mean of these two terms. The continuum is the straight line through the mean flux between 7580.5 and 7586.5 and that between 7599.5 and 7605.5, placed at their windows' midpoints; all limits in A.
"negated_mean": -0.15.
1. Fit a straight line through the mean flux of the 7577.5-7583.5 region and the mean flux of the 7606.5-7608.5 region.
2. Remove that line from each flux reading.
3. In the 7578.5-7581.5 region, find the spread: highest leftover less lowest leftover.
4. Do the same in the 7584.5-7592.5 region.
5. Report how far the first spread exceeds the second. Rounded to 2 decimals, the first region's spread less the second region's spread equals -0.34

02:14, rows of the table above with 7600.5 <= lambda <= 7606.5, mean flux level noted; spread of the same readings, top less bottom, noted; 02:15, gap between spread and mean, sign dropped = 0.5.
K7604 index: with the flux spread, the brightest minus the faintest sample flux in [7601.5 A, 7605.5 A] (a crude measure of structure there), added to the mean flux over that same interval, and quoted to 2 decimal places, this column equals 1.58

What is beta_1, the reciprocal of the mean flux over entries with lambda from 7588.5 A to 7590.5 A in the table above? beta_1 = 0.79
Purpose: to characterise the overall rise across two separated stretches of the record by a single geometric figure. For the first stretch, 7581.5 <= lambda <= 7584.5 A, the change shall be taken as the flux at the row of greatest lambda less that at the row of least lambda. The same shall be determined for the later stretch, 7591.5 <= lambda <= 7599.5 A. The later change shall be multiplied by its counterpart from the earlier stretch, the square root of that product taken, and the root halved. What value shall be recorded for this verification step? 0.10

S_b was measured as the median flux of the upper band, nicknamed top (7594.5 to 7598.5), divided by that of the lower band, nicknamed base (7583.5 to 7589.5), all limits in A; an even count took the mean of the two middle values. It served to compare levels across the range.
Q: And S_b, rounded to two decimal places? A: 1.17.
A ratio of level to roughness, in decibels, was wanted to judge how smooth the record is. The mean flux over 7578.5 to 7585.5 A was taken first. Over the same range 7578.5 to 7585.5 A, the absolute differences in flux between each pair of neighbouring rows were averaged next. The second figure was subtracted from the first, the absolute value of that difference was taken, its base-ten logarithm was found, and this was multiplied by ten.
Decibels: 1.0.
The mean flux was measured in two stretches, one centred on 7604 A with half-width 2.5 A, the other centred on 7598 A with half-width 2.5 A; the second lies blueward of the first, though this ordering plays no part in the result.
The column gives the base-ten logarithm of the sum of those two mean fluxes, 0.38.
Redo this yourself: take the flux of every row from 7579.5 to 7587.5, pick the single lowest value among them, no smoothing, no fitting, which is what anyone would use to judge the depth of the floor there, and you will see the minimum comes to 1.12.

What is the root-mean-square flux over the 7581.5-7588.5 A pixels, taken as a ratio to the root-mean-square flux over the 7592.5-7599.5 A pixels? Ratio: 0.88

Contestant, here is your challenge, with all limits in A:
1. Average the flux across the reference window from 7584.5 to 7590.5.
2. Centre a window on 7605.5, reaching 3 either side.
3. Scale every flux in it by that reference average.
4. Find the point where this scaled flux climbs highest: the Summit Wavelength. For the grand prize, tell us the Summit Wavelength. 7607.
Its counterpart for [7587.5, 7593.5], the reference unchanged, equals 7589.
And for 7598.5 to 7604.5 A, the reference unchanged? 7603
